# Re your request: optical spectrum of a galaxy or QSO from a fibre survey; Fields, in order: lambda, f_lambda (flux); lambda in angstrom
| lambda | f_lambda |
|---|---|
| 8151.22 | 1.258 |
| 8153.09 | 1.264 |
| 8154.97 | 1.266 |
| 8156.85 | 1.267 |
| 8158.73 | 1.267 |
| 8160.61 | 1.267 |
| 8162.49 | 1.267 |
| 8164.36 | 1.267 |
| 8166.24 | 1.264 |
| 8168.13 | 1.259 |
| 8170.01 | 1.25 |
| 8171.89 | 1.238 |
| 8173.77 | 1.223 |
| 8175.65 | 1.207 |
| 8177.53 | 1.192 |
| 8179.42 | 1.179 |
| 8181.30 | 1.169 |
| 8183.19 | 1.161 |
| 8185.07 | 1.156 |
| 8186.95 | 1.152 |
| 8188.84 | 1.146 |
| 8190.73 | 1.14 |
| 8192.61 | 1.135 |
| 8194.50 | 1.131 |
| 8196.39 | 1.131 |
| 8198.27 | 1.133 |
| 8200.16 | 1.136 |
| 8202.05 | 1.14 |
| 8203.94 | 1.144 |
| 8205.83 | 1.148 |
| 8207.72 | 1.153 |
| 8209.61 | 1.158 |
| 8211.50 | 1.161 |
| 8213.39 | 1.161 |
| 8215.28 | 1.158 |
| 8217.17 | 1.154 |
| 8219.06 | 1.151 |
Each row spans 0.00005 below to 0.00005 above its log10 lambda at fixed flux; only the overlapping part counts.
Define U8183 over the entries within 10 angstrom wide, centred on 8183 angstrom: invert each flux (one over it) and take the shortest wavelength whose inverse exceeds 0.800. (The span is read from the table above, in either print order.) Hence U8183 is 8179.42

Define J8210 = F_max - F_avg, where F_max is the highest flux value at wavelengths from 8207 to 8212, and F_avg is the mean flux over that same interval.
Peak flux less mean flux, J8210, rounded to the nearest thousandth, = 0.004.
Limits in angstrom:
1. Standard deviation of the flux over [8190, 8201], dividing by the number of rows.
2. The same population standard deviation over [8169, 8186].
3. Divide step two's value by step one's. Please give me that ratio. 10.3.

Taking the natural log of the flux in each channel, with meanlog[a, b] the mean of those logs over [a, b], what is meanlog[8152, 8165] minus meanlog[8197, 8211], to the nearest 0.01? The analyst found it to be 0.10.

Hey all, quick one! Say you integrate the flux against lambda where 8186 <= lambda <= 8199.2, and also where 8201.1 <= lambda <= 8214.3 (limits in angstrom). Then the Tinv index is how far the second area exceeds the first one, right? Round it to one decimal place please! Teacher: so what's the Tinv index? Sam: 0.2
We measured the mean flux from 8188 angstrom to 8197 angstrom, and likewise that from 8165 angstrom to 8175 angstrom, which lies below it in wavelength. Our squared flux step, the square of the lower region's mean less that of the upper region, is 0.012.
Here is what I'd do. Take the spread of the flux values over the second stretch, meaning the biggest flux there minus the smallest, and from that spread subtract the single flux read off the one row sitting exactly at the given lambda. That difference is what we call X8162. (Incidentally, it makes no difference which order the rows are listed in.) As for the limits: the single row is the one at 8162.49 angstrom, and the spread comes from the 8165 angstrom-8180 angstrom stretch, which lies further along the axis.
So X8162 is -1.18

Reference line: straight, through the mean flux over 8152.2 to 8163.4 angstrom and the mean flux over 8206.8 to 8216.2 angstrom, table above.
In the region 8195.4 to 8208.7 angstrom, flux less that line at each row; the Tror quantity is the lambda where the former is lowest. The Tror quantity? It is 8196.39 angstrom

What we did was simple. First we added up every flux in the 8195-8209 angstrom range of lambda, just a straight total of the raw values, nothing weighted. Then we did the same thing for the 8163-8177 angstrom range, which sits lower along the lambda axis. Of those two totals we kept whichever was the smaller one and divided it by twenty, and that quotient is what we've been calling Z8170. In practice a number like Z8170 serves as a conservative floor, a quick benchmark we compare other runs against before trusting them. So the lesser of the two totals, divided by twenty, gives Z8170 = 0.399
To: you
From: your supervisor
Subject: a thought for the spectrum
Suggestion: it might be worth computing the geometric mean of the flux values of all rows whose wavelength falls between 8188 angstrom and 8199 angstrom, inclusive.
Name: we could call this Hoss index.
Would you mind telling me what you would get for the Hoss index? 1.14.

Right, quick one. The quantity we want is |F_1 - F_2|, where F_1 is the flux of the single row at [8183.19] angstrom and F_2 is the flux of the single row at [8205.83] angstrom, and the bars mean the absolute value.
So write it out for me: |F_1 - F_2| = 0.013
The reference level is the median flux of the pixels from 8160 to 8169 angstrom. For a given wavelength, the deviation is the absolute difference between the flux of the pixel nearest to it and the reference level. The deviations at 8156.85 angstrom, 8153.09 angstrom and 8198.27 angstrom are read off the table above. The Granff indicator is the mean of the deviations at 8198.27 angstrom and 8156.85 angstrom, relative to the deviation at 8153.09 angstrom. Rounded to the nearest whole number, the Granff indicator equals 22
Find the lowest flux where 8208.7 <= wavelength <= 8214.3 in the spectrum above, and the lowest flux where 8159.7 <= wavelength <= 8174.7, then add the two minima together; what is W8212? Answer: 2.38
